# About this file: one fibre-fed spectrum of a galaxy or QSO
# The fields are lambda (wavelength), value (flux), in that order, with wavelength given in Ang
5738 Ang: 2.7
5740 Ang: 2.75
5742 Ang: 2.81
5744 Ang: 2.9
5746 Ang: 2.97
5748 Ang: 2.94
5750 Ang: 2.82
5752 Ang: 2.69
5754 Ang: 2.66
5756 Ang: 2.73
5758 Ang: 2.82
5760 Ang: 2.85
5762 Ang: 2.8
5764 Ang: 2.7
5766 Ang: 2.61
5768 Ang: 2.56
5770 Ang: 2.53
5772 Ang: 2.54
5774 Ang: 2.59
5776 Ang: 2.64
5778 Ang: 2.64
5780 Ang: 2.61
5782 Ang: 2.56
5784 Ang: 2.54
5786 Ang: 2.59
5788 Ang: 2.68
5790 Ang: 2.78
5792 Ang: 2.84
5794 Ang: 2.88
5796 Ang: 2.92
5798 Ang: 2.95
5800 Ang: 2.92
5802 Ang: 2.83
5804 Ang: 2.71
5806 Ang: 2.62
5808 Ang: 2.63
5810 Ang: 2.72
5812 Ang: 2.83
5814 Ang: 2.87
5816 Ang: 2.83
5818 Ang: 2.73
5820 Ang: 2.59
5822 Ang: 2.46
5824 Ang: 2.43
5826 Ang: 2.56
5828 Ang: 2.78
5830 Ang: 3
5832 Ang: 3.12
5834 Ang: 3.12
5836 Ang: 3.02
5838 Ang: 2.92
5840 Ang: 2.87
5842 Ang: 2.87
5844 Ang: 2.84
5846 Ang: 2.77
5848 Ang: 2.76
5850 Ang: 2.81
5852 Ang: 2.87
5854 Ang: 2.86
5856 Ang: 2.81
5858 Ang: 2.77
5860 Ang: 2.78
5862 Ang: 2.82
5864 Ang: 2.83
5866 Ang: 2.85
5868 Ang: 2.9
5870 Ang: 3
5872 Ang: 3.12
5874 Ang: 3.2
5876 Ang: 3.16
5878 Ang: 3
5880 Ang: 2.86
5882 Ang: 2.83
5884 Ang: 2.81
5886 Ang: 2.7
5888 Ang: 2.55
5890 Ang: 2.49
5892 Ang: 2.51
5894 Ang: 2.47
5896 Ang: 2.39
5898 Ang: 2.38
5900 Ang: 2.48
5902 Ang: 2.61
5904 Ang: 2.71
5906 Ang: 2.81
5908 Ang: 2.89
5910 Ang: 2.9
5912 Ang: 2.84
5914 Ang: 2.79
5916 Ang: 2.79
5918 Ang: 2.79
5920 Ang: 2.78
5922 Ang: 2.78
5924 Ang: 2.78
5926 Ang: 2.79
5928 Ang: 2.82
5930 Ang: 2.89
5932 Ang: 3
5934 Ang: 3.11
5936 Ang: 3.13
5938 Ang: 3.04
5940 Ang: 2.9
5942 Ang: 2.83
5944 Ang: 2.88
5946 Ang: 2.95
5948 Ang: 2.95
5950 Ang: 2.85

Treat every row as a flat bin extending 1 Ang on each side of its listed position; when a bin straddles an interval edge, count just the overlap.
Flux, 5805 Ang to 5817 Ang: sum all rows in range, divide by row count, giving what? 2.75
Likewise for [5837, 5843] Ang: 2.89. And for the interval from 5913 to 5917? 2.79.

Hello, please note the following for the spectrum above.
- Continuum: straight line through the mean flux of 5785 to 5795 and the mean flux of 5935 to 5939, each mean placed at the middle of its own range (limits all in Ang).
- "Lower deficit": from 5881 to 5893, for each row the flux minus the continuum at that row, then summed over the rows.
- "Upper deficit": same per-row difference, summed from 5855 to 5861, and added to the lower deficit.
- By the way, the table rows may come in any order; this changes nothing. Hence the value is -2.3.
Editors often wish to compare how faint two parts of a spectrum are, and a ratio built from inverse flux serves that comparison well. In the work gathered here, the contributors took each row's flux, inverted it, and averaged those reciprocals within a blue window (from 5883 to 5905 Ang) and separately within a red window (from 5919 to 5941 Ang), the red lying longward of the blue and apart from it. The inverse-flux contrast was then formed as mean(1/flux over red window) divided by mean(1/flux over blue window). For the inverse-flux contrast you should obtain 0.88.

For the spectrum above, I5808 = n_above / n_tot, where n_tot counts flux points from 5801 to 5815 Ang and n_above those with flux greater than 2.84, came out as 0.14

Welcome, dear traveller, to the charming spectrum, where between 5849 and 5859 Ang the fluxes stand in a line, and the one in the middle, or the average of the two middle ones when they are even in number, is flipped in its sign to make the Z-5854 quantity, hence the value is -2.81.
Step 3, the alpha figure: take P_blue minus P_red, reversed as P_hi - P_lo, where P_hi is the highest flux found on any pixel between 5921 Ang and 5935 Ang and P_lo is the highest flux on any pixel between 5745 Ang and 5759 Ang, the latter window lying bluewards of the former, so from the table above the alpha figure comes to 0.14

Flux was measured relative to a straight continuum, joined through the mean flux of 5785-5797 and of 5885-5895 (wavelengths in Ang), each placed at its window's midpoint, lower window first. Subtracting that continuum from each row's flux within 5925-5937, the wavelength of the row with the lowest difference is 5926 Ang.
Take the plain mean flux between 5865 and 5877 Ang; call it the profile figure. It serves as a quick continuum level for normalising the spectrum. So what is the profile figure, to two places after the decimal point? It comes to 3.04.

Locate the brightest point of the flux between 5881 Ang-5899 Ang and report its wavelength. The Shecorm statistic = 5882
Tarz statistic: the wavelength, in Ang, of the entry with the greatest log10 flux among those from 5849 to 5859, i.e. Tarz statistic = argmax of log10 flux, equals 5852 Ang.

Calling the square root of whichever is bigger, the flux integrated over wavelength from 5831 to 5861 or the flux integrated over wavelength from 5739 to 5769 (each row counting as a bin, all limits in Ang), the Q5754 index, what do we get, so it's 9.29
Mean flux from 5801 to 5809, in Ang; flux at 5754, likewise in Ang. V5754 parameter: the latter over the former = 0.99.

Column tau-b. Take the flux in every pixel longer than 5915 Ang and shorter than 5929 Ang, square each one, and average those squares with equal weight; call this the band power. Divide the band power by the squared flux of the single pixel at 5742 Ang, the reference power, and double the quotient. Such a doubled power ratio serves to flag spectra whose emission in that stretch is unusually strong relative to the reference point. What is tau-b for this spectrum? 1.97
